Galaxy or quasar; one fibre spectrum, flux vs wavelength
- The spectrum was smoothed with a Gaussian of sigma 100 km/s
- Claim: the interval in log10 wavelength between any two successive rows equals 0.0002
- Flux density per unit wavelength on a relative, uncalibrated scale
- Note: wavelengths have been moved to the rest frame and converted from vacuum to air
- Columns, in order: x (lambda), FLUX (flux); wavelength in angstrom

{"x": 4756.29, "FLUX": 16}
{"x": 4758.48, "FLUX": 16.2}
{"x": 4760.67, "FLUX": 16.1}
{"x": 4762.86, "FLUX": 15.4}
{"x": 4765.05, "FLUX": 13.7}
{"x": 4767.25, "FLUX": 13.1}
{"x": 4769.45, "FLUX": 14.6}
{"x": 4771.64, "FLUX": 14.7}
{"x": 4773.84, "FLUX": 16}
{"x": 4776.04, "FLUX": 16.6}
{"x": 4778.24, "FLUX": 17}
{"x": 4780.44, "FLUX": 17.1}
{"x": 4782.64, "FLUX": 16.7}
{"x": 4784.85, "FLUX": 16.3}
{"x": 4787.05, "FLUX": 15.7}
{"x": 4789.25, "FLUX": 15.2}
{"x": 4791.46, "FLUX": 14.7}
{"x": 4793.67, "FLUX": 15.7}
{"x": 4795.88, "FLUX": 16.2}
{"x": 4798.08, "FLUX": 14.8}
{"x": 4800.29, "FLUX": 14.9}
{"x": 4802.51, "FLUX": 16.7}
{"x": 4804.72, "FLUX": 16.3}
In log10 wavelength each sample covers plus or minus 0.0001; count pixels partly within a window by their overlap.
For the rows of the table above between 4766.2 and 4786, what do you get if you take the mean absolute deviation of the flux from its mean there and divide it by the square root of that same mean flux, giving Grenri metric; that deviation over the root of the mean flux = 0.28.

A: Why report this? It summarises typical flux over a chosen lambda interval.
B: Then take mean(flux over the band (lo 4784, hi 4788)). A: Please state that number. 16.0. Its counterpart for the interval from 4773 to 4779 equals 16.5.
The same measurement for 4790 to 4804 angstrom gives 15.5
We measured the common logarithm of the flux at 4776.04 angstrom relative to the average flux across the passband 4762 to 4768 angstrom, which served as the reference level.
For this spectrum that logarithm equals 0.072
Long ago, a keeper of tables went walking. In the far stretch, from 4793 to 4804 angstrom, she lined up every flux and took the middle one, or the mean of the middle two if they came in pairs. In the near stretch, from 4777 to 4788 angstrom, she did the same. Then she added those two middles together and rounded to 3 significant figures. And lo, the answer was 32.4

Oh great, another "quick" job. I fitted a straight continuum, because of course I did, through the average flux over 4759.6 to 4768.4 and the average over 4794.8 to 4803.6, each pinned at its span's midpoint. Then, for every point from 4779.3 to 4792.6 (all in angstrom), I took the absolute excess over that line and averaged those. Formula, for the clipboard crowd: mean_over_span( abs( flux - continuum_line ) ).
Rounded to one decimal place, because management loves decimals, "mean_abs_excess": 1.0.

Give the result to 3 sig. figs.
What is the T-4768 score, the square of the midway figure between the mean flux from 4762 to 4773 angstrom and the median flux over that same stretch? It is 209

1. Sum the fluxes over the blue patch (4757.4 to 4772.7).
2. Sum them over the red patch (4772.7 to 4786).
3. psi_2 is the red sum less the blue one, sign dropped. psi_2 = 4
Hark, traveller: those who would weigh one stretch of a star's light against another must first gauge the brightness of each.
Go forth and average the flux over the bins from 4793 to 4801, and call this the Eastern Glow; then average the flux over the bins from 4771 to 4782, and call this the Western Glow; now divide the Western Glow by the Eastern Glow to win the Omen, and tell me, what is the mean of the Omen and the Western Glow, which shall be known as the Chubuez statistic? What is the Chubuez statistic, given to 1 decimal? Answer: 8.7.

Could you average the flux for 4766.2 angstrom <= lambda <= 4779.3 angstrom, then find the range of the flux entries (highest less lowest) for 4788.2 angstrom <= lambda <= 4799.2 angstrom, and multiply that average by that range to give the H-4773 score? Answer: 23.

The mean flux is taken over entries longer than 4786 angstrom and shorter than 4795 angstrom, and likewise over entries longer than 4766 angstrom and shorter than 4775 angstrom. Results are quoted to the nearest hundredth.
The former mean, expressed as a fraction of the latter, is 1.05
